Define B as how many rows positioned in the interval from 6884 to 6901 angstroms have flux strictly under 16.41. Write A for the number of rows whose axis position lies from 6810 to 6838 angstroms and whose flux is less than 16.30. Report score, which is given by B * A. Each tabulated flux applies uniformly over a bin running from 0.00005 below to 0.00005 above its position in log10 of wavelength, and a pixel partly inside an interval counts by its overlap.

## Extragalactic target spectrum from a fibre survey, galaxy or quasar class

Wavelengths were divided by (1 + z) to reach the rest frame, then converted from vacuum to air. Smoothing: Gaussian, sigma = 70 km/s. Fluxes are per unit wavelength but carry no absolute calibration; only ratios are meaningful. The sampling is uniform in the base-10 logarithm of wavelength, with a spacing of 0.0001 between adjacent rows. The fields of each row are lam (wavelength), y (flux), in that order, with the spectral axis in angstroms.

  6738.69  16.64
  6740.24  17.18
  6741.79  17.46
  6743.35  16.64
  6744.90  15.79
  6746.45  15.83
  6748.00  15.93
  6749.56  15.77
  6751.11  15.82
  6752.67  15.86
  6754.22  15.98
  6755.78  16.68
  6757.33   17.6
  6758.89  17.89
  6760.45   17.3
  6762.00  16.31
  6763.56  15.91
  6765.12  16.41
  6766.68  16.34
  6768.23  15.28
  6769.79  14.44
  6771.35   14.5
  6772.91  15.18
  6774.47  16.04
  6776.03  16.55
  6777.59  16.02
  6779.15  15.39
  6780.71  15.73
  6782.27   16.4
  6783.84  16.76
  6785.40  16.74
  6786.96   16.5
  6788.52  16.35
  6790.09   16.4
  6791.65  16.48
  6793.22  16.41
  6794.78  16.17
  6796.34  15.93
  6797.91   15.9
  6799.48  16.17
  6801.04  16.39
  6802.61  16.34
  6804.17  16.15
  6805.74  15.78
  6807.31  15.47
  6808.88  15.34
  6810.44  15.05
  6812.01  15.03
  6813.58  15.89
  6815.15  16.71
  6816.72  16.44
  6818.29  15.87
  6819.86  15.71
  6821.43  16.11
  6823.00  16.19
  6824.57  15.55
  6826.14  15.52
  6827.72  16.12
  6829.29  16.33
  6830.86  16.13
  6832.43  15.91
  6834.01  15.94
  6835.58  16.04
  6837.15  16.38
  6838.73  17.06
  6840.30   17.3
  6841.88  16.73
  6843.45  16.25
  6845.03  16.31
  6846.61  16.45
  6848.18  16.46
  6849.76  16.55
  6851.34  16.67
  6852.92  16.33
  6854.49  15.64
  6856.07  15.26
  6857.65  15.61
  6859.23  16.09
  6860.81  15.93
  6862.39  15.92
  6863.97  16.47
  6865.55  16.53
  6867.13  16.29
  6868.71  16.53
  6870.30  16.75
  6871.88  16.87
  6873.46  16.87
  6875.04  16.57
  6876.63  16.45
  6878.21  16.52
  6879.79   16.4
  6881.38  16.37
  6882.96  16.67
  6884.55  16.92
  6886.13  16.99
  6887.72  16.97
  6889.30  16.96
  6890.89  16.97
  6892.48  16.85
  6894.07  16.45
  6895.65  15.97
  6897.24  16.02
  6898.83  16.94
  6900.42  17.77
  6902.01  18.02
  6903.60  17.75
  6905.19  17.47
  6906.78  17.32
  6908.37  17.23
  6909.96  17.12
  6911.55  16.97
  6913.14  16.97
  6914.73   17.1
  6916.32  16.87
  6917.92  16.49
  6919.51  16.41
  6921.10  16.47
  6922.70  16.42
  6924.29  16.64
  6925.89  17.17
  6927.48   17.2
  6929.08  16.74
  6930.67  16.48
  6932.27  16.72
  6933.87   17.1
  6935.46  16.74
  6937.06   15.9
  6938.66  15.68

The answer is 28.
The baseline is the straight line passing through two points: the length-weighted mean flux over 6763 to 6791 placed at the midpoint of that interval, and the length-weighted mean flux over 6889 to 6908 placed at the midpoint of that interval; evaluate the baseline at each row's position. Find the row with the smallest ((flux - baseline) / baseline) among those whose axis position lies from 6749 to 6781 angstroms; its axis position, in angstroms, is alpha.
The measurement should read 6769.79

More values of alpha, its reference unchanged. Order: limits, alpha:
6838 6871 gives 6856.07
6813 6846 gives 6826.14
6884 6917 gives 6895.65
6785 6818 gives 6812.01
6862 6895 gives 6862.39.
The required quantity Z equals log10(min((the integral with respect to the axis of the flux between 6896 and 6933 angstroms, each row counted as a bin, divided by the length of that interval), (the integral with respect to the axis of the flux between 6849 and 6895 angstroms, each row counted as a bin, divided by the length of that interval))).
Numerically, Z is 1.22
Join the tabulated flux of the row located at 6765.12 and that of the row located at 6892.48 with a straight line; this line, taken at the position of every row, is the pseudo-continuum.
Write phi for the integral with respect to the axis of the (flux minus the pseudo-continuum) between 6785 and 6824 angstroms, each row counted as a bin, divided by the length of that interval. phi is -0.50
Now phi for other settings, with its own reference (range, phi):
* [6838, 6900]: -0.28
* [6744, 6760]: -0.03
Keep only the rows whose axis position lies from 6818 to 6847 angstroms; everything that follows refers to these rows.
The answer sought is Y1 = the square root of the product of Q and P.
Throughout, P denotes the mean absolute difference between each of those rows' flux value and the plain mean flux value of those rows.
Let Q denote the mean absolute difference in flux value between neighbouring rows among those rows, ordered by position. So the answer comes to 0.310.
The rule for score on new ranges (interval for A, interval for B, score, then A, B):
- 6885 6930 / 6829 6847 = 16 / 2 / 8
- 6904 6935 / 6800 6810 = 0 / 0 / 6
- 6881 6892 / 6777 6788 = 0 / 0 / 4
